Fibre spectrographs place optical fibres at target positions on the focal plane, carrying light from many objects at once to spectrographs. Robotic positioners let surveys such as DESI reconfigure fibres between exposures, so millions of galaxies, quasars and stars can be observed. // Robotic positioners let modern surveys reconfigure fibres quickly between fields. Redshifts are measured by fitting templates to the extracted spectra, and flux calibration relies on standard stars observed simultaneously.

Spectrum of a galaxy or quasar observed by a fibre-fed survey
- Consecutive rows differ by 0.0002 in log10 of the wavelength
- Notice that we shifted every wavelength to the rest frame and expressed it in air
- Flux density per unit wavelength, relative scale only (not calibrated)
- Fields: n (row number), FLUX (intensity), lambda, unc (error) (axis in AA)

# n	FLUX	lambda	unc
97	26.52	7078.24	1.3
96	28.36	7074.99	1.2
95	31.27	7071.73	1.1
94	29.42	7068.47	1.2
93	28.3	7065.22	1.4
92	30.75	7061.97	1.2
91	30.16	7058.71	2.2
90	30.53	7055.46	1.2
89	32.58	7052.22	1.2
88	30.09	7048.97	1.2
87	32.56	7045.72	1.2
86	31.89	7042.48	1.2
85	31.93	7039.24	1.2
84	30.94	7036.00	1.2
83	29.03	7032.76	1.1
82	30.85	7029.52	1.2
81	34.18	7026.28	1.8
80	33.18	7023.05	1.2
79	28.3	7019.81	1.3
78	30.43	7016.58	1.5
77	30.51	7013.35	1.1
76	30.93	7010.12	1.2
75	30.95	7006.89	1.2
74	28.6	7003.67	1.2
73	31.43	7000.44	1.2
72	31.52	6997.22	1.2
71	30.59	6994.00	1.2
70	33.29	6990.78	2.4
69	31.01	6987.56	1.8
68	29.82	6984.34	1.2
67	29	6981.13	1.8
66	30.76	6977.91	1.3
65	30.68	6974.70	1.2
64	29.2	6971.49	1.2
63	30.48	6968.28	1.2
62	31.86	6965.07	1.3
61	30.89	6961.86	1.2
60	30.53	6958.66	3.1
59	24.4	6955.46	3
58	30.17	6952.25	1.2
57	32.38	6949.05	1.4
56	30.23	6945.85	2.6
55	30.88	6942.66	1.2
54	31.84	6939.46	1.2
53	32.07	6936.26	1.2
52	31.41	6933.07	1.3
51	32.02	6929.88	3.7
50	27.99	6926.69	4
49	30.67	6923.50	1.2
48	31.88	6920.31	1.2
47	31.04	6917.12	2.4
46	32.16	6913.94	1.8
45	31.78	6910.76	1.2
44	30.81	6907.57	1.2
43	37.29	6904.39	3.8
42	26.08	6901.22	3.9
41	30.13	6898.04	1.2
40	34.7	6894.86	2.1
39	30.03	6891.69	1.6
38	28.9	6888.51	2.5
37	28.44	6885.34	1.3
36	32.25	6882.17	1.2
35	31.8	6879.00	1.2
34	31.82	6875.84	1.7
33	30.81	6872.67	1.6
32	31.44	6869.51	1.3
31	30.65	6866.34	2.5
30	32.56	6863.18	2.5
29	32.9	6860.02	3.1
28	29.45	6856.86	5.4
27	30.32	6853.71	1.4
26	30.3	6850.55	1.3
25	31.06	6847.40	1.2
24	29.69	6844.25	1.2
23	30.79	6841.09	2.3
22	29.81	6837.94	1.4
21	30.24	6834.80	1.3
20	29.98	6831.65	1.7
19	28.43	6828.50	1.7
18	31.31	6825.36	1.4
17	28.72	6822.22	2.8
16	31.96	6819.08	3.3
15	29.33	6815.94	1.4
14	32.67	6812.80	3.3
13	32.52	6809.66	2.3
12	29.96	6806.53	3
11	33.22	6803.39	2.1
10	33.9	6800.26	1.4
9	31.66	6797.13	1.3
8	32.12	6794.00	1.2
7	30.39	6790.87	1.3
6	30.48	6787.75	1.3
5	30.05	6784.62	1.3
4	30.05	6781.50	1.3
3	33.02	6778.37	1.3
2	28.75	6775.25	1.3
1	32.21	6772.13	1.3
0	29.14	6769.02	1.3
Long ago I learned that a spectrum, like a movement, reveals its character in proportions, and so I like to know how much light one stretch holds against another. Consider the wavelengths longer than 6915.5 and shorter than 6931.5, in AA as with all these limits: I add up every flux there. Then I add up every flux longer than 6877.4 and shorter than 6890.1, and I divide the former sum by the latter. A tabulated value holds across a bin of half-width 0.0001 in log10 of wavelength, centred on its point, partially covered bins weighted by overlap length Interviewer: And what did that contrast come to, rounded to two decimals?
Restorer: 1.27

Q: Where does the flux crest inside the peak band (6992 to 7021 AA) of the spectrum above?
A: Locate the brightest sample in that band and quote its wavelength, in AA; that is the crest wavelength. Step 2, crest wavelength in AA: 6997.22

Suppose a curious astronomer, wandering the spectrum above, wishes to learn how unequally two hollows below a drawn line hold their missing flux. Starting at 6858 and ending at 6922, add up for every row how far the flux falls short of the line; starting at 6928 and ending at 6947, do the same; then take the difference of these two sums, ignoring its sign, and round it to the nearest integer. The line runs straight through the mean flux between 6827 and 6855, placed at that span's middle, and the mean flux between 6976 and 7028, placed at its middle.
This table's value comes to 16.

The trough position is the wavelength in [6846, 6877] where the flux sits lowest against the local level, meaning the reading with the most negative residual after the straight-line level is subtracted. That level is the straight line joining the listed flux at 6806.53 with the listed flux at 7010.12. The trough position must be 6856.86 AA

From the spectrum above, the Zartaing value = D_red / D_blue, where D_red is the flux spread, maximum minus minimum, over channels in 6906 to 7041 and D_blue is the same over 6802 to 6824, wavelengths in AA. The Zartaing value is 2.2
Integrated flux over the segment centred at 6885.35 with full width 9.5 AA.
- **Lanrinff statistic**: 284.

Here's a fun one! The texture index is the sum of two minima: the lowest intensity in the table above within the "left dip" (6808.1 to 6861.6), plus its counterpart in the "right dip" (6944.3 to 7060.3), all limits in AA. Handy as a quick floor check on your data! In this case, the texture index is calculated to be 52.8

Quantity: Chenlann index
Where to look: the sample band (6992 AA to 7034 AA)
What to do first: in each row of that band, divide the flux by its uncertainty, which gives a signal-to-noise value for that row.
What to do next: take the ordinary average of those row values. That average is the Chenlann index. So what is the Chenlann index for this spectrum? 25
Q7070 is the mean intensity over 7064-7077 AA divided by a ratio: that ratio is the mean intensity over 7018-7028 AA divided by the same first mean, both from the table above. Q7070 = 27.0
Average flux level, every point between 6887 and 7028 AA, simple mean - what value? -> 30.8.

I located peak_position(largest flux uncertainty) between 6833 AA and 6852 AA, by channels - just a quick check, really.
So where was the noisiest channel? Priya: 6841.09 AA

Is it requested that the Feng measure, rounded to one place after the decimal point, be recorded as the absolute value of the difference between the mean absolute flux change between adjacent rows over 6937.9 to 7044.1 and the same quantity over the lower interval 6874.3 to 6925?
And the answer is 1.0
